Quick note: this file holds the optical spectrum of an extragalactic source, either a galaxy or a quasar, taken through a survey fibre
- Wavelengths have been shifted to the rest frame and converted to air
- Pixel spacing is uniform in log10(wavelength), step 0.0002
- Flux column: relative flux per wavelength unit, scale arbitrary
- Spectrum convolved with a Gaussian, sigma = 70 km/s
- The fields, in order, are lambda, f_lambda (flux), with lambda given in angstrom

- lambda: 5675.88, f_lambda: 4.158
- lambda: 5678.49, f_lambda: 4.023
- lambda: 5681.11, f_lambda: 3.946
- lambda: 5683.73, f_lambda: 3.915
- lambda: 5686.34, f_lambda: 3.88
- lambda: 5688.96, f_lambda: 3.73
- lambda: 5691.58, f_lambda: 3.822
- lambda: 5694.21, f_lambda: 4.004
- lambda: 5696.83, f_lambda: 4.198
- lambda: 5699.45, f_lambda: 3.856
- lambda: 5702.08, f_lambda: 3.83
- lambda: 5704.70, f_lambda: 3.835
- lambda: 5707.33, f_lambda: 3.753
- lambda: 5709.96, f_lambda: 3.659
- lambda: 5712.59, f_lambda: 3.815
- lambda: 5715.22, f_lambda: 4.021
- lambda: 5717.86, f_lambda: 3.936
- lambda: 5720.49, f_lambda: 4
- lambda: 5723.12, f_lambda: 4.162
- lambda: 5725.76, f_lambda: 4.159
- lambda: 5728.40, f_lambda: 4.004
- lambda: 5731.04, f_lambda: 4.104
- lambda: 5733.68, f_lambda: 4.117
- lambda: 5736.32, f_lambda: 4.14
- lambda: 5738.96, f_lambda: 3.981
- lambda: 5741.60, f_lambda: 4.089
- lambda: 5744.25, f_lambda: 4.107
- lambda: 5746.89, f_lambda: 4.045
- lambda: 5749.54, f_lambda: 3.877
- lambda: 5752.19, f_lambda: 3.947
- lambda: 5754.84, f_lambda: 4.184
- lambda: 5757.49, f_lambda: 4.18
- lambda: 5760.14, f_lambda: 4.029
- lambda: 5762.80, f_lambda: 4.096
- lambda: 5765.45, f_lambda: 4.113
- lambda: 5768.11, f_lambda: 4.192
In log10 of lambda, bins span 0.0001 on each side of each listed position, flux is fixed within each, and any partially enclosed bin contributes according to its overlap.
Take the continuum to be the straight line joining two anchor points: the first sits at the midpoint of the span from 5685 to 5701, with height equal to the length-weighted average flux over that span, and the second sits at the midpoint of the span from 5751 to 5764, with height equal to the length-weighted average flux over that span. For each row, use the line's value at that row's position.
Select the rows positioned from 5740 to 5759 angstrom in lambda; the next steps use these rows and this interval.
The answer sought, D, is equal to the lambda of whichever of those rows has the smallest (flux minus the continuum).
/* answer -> 5749.54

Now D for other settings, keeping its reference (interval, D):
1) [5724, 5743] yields 5738.96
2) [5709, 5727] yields 5709.96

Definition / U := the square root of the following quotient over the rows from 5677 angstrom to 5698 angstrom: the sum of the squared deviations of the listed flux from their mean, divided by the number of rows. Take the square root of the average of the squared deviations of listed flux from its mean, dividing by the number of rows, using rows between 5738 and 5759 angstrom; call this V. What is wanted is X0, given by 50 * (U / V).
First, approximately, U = 0.132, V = 0.10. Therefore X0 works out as 64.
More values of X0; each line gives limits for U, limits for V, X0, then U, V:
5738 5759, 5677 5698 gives 39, 0.103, 0.13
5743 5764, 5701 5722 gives 44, 0.100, 0.12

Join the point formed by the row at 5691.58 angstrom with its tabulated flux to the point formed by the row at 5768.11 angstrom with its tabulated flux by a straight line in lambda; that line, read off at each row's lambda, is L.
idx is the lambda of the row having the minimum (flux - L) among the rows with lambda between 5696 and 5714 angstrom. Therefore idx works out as 5709.96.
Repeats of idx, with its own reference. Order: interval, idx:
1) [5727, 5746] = 5738.96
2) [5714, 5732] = 5717.86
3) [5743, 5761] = 5749.54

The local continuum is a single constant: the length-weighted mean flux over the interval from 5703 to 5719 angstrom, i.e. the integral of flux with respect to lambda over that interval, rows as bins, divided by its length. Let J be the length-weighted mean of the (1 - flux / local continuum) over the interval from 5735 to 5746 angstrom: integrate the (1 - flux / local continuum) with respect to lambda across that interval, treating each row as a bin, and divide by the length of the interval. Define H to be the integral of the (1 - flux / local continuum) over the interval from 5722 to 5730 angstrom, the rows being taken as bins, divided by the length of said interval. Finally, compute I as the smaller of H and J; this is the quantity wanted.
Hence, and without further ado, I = -0.0709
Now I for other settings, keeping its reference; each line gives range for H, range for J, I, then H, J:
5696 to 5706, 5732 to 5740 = -0.0650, -0.021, -0.065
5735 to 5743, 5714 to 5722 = -0.0615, -0.061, -0.040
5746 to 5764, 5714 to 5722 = -0.0564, -0.056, -0.040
